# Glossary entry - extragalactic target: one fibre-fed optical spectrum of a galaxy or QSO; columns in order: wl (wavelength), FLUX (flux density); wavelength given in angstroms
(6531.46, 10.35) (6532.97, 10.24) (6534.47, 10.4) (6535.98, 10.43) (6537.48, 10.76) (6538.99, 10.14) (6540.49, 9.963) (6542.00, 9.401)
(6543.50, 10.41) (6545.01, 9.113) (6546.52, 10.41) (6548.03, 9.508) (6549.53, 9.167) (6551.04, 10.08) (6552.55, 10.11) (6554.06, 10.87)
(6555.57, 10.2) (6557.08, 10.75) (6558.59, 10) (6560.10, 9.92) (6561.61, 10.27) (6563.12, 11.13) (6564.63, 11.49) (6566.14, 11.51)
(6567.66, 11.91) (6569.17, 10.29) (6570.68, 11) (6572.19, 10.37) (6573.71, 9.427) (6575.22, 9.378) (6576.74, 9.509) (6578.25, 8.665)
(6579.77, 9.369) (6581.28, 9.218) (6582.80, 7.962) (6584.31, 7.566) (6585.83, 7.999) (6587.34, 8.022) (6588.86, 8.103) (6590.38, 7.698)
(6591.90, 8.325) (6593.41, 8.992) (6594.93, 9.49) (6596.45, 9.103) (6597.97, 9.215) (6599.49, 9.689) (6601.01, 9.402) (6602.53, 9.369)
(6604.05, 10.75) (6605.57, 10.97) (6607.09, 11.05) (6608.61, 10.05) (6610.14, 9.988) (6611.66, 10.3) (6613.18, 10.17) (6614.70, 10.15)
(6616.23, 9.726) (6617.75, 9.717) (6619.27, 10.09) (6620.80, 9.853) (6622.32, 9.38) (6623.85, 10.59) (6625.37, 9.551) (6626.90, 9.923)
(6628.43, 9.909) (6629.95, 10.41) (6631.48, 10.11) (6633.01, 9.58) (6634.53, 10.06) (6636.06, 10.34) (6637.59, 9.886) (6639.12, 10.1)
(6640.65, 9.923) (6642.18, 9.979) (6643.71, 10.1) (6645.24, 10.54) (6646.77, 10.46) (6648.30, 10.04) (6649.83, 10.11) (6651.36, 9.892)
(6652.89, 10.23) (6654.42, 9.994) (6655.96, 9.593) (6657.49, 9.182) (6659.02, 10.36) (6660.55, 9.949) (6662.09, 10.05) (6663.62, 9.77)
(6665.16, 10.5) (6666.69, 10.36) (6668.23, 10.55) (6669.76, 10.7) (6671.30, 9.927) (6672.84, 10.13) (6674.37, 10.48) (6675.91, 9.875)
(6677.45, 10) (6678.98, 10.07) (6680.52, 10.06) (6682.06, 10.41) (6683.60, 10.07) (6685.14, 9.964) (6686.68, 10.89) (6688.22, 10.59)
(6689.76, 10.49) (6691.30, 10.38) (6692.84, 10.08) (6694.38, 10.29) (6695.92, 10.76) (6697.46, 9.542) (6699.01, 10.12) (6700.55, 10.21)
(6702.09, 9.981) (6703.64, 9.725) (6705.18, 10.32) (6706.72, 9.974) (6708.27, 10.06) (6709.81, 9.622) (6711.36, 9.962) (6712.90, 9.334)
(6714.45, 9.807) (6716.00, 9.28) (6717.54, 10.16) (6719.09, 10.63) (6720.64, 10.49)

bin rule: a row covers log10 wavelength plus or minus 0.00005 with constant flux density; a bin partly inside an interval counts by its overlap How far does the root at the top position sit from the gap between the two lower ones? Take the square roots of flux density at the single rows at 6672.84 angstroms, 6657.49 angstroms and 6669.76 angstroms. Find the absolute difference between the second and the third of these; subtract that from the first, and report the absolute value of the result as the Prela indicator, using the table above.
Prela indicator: 2.94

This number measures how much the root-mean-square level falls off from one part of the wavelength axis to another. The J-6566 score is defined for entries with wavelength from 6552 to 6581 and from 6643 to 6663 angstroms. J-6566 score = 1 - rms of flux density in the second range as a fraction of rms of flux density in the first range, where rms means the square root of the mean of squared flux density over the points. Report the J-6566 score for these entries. 0.030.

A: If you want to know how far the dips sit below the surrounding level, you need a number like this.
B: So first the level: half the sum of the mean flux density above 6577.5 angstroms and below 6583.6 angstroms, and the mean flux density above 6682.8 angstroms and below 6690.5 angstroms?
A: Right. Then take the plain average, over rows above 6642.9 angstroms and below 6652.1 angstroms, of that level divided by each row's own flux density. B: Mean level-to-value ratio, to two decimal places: 0.94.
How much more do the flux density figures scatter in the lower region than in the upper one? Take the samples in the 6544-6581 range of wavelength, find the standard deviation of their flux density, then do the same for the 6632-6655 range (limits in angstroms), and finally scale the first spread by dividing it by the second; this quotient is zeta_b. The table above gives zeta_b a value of 3.5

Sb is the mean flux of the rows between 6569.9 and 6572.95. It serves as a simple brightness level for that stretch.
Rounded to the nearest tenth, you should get 10.7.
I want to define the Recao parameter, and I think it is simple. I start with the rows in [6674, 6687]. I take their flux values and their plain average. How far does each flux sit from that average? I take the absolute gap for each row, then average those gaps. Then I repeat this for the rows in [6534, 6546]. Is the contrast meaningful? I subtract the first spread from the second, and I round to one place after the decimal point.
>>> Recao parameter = 0.2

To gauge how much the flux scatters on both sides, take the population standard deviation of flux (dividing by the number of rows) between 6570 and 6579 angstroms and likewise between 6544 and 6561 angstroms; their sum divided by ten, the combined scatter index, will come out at 0.13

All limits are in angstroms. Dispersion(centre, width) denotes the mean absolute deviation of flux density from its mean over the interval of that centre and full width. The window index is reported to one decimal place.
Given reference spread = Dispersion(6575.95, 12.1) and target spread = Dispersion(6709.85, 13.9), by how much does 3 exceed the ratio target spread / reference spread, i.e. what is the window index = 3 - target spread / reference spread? 2.5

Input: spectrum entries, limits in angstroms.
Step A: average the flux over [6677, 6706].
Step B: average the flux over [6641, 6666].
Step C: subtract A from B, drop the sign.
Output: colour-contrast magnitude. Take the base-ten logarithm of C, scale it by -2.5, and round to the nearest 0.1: 2.0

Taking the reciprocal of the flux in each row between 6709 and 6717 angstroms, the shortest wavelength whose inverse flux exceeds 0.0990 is 6709.81 angstroms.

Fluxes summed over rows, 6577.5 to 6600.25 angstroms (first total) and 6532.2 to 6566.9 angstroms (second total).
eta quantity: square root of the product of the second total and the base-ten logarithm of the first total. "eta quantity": 22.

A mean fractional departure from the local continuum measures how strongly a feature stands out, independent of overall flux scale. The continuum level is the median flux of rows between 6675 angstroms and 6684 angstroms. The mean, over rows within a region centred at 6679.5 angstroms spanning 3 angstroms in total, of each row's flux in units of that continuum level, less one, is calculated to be 0.000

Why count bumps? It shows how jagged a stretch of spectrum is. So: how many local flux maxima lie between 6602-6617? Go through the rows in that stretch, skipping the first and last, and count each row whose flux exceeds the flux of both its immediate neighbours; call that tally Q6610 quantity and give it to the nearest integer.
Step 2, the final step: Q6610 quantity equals 2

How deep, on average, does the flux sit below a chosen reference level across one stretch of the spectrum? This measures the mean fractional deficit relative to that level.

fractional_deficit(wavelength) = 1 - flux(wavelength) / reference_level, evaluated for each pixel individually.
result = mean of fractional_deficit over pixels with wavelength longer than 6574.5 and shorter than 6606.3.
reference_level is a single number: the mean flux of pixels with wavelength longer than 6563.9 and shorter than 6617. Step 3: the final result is 0.064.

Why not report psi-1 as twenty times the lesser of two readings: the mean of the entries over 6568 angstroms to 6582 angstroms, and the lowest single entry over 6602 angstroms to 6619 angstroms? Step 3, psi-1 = 187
